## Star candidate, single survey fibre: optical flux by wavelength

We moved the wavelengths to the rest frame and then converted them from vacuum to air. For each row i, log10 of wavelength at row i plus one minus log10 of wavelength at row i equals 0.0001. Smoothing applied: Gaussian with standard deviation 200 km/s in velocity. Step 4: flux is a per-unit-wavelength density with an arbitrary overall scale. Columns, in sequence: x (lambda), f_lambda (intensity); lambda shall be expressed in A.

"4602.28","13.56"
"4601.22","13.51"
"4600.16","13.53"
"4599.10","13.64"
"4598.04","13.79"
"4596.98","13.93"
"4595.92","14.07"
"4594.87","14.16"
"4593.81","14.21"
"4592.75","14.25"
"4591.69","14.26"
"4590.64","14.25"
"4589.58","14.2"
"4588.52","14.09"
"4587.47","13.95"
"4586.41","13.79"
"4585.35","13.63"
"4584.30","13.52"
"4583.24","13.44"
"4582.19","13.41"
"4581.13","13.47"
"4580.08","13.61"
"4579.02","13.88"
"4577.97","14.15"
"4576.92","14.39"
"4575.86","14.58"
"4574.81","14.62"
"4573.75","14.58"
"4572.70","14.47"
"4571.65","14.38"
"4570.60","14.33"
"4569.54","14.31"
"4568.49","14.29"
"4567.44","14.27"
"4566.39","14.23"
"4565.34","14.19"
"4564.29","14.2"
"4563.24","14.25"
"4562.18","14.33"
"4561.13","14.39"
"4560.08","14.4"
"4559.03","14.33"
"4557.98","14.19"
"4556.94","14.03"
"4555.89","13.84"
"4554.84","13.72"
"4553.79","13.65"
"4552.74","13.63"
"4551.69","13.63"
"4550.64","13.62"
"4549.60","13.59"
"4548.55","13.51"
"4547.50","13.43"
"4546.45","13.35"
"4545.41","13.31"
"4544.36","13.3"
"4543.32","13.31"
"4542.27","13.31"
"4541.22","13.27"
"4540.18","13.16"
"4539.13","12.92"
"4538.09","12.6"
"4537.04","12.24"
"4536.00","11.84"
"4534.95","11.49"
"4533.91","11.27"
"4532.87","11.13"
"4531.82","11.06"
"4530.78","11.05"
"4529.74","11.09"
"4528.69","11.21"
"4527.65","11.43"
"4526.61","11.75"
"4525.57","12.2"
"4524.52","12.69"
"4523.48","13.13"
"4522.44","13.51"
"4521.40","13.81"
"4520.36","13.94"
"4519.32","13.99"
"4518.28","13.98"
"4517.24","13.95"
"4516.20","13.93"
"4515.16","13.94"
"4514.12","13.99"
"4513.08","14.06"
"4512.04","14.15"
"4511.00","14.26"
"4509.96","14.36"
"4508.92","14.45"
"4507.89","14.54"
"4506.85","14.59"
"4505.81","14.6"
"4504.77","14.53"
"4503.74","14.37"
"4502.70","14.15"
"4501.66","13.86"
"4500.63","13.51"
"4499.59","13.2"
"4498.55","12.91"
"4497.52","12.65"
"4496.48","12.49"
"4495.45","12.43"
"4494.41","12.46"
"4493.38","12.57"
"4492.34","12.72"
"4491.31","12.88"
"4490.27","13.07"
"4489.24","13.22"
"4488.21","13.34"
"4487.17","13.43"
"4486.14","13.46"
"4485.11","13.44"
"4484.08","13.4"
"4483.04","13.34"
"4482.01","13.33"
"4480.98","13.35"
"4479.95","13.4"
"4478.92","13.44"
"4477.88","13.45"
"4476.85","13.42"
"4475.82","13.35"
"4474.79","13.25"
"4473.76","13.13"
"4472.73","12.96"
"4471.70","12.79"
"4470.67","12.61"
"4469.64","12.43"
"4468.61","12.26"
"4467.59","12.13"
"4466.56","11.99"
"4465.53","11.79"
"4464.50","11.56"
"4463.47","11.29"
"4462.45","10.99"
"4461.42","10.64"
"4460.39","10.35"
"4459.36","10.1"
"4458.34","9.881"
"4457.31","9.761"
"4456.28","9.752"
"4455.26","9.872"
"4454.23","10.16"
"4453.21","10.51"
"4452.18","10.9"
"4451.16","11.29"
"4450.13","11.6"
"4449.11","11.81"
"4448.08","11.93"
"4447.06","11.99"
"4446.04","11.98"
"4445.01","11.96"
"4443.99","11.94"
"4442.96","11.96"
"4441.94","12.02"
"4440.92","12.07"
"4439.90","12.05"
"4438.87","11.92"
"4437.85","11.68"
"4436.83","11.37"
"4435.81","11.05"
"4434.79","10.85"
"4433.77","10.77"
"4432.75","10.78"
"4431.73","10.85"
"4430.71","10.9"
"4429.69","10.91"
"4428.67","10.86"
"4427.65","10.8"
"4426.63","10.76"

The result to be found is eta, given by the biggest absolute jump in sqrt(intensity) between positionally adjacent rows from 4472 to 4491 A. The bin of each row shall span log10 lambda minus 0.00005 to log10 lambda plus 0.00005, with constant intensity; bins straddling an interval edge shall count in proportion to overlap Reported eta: 0.024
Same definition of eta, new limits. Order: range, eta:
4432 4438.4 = 0.048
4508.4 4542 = 0.069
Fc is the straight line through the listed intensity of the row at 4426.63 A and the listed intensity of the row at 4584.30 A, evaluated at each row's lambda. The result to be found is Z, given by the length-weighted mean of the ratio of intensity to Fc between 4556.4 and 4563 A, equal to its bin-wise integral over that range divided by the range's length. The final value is 1.09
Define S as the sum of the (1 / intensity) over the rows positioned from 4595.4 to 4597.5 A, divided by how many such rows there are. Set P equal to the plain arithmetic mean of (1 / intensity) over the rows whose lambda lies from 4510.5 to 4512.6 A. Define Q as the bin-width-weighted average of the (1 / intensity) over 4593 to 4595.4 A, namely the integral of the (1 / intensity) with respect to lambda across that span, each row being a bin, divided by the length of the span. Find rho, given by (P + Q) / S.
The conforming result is 2.0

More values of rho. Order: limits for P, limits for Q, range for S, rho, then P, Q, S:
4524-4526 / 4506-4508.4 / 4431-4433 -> 1.6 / 0.080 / 0.069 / 0.092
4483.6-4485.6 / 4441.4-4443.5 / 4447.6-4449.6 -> 1.9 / 0.075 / 0.083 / 0.084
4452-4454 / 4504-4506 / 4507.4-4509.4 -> 2.4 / 0.093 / 0.069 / 0.069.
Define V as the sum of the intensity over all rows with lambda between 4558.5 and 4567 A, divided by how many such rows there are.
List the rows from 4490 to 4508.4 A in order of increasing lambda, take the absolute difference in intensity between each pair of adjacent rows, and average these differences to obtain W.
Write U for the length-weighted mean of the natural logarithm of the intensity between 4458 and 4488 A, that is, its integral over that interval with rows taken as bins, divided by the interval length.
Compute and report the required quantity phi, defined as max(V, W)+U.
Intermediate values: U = 2.52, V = 14.3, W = 0.17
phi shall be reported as 16.8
